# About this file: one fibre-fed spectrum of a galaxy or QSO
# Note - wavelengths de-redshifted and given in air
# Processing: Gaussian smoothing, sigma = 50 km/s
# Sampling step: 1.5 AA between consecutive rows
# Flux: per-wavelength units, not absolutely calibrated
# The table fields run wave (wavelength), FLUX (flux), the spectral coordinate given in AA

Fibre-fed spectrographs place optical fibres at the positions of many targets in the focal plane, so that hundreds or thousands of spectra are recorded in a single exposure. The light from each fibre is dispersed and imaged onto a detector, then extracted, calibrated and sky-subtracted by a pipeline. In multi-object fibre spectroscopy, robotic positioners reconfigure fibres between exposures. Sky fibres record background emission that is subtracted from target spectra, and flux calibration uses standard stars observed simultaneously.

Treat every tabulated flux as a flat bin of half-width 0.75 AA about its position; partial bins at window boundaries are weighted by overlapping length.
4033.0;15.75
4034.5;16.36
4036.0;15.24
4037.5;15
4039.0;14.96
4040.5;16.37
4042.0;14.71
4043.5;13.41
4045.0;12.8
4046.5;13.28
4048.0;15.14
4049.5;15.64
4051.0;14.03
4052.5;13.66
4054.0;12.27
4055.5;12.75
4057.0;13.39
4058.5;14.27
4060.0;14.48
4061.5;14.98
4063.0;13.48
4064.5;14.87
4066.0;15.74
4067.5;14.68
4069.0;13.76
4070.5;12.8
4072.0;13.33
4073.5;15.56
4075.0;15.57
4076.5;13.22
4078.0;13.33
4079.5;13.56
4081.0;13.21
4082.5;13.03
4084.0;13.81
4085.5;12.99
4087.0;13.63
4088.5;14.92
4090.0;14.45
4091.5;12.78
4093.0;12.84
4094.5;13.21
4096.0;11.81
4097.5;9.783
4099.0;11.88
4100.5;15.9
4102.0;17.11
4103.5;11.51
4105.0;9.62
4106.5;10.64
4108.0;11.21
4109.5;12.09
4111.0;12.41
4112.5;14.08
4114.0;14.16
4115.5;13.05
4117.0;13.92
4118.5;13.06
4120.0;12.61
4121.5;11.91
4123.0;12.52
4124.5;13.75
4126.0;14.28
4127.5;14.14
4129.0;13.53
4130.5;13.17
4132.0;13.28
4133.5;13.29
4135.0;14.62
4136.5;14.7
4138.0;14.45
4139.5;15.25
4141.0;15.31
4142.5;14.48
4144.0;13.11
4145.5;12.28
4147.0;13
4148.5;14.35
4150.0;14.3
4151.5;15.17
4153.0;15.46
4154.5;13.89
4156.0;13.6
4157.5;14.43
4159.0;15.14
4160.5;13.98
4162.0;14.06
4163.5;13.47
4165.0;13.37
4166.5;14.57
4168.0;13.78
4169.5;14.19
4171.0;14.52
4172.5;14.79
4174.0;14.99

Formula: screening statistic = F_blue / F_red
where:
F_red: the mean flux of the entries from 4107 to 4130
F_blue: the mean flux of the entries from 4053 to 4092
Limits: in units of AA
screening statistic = 1.06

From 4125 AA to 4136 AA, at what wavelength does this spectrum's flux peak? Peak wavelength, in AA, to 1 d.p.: 4135.0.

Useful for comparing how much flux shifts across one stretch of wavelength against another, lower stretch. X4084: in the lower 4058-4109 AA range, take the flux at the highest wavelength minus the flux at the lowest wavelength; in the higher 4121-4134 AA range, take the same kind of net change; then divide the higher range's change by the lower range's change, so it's -0.5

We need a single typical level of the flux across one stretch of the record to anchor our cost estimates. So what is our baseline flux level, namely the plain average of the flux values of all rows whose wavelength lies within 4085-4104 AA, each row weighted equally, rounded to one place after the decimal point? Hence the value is 13.3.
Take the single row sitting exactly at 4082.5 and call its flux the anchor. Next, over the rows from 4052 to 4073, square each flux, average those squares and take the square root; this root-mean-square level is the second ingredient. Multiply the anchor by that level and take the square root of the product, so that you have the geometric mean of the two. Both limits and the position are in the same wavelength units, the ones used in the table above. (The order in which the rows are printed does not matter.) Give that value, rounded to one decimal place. 13.5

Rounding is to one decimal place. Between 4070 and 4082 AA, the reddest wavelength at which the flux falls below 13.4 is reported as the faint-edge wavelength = 4081.0 AA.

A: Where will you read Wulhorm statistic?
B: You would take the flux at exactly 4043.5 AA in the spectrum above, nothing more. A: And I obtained 13.41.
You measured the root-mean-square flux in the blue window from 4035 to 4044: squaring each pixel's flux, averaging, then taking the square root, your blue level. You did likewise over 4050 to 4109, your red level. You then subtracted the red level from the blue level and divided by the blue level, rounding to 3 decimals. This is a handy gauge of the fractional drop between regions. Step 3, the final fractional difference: 0.096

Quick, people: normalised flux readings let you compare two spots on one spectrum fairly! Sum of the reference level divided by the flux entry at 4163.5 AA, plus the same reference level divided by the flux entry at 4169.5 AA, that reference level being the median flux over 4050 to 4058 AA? 1.94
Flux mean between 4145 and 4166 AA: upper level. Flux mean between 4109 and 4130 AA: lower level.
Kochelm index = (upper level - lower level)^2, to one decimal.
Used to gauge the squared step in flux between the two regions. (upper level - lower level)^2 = 0.6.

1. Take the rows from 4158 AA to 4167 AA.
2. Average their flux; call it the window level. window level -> 14.1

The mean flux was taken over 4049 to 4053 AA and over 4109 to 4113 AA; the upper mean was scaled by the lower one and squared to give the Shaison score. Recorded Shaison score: 0.79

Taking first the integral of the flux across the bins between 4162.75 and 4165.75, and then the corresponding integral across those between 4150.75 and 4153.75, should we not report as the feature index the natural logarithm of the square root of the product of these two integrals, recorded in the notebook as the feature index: 3.76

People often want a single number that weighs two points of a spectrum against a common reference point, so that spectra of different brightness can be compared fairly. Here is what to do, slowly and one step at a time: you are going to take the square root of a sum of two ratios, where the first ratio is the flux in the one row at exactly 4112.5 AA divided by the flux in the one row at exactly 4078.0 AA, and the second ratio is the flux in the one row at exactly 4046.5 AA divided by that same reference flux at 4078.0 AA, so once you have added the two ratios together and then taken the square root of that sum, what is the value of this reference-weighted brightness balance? 1.43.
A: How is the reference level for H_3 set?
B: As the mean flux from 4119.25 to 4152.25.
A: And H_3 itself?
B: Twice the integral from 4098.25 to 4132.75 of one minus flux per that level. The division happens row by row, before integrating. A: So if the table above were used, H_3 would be 3.8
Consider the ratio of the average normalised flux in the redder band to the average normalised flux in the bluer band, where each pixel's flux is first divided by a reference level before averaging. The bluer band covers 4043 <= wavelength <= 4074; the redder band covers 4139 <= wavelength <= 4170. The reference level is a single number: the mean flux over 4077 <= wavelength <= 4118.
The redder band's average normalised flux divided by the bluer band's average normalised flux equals 1.01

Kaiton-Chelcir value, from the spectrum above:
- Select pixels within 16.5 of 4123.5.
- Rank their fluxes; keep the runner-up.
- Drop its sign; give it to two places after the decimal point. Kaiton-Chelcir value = 14.70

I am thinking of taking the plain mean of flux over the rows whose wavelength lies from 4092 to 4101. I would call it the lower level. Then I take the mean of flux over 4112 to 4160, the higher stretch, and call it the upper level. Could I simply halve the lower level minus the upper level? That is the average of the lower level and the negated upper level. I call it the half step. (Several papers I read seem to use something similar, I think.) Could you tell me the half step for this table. -0.7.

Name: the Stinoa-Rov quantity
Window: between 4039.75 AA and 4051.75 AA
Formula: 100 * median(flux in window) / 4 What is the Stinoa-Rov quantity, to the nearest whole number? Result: 359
